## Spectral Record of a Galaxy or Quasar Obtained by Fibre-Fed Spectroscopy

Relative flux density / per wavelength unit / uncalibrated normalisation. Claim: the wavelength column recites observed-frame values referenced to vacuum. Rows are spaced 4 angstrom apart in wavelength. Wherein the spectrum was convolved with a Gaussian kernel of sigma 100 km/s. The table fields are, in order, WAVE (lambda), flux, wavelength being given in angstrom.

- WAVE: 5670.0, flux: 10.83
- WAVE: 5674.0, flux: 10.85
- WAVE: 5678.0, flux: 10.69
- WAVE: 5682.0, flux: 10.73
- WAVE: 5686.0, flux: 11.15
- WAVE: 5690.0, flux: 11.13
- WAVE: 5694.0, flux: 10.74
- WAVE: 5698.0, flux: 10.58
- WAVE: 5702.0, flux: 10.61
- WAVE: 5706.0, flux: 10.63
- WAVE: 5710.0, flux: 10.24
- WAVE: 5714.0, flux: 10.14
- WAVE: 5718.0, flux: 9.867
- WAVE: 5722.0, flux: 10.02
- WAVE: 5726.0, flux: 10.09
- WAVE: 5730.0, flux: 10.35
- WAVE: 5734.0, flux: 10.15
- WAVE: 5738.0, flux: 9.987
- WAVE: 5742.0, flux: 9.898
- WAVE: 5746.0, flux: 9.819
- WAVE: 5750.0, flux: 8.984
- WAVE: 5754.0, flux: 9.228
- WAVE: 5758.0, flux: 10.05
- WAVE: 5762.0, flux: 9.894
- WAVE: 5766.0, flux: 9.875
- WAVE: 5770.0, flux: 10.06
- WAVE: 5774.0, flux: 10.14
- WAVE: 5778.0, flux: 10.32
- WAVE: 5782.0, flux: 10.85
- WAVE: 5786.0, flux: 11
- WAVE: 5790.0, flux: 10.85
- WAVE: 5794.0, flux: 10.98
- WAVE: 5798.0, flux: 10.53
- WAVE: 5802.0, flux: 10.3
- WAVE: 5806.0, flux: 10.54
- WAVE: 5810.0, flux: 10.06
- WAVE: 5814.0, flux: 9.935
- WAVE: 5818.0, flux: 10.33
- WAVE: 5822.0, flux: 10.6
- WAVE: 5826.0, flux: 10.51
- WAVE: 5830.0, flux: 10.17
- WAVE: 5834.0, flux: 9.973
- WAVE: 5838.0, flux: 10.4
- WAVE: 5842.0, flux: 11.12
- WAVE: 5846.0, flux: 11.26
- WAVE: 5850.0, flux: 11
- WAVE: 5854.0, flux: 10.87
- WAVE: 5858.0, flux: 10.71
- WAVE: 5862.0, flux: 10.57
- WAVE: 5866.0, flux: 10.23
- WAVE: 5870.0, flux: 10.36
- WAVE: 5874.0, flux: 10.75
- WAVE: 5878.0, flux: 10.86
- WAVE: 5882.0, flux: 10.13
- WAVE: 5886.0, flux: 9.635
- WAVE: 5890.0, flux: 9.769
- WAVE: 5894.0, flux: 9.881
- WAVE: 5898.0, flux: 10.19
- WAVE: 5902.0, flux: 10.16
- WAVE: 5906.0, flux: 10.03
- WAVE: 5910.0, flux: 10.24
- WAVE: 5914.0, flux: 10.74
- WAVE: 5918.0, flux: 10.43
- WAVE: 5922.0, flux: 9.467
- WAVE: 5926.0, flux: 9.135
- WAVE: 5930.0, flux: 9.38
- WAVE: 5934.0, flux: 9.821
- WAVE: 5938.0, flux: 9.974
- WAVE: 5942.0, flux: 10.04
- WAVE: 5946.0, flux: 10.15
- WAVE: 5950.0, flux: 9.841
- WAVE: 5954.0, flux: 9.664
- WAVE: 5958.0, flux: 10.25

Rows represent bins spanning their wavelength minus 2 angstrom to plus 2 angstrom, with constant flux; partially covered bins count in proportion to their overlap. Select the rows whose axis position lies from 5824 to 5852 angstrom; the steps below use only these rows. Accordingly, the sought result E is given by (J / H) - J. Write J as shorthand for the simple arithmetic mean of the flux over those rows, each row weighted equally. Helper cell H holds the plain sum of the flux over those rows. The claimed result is -10.5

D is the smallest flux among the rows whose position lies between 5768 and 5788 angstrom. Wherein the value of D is 10.06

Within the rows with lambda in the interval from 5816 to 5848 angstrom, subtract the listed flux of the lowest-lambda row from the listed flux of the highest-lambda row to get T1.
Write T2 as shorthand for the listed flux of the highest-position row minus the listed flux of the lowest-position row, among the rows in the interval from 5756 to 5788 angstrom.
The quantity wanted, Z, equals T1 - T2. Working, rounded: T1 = 0.93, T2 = 0.95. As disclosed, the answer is 0.0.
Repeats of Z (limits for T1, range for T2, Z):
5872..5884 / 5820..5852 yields -1.0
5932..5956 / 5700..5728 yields 0.4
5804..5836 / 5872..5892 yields 0.4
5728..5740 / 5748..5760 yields -1.4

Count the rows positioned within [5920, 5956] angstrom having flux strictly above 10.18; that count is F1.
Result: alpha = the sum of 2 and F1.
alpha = 2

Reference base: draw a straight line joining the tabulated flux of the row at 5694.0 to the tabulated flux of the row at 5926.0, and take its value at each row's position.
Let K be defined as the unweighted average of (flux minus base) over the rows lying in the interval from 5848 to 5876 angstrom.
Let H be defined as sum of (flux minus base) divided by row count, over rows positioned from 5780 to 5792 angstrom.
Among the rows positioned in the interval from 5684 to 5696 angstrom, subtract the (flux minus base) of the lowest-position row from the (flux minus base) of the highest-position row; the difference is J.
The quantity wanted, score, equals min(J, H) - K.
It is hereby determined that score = -1.4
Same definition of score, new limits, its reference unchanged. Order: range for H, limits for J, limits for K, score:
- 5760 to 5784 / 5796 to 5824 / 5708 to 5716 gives 0.4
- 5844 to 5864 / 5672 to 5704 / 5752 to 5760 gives 0.6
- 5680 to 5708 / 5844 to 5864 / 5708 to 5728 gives -0.1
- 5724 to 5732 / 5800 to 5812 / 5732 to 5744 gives 0.1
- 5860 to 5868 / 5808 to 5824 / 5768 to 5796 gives 0.2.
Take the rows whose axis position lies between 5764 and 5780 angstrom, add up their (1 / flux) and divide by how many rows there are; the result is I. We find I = 0.099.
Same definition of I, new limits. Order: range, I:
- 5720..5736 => 0.099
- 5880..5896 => 0.102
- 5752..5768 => 0.103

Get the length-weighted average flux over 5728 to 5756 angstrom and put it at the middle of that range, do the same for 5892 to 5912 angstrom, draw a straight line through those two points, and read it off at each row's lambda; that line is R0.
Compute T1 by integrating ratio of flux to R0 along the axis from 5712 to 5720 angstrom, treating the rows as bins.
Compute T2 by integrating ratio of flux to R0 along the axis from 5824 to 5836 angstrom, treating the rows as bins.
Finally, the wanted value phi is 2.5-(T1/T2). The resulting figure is 1.83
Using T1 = 8.2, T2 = 12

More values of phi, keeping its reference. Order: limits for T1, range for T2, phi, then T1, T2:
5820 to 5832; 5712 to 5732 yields 1.89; 12.6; 21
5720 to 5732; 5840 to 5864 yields 2.02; 12.5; 26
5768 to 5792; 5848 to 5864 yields 1.01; 25.7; 17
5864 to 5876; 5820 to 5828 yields 1.03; 12.5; 8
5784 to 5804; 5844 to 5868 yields 1.66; 21.7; 26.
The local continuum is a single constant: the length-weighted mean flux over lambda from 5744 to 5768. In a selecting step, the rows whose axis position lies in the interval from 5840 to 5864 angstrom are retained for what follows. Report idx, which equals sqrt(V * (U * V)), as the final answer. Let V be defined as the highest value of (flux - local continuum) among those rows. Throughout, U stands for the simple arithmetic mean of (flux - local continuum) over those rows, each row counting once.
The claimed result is 1.8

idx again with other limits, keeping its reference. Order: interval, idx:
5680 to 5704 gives 1.6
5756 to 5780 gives 0.4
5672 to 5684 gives 1.3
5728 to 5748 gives 0.4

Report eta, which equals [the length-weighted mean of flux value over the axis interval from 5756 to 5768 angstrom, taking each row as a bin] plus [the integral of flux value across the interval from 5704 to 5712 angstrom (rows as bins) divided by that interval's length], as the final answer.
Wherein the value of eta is 20.4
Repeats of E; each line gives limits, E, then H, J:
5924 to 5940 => -9.3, 38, 9.6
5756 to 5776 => -9.8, 50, 10.0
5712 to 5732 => -9.9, 50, 10.1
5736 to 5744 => -9.4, 20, 9.9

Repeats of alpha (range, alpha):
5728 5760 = 3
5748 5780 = 3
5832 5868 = 10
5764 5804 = 9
